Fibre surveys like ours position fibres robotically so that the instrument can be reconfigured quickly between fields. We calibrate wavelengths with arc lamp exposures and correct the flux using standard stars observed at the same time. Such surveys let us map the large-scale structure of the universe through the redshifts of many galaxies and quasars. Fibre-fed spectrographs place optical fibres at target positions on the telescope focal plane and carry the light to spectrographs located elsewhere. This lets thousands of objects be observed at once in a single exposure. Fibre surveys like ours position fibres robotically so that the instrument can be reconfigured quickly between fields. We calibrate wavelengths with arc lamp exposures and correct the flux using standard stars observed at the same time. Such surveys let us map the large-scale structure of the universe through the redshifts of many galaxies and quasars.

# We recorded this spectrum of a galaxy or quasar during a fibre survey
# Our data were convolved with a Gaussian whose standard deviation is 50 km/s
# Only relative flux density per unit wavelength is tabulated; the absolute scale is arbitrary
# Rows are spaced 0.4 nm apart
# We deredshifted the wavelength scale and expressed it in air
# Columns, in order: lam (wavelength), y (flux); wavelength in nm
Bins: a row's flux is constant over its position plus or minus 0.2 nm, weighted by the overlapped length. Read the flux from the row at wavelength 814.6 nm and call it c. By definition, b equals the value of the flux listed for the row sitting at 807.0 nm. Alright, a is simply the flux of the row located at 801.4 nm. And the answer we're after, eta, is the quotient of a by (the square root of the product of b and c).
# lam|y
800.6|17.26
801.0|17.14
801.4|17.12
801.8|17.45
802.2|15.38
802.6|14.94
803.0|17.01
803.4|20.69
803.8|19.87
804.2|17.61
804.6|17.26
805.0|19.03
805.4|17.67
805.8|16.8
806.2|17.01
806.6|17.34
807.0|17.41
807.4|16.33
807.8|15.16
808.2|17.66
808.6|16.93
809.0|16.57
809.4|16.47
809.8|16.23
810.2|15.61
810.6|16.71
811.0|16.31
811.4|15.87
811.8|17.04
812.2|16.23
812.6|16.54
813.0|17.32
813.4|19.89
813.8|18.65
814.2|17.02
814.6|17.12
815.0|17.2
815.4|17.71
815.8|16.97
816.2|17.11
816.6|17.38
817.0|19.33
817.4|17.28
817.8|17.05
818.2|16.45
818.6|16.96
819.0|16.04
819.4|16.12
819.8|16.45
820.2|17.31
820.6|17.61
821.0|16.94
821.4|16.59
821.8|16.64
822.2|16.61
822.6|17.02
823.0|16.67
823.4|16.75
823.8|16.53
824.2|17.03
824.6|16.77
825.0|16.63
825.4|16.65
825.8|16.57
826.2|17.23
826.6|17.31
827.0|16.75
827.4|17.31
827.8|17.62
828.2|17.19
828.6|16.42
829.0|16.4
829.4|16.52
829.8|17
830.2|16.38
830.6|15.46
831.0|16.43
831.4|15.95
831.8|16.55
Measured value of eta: 0.99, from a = 17.12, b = 17.41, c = 17.12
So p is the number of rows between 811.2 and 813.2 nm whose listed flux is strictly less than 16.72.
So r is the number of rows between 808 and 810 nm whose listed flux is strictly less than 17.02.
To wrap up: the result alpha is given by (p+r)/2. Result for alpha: 3.5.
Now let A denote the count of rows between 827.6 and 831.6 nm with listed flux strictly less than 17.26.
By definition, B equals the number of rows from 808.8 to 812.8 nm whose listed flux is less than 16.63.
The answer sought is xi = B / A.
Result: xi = 0.89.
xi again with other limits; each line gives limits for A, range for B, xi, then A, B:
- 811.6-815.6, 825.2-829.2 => 0.50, 6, 3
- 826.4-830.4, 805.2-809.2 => 0.43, 7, 3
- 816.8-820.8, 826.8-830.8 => 0.83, 6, 5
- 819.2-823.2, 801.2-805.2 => 0.25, 8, 2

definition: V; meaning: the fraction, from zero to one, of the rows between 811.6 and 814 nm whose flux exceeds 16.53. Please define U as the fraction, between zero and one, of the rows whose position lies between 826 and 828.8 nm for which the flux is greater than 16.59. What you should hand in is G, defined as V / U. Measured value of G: 1.0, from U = 0.86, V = 0.83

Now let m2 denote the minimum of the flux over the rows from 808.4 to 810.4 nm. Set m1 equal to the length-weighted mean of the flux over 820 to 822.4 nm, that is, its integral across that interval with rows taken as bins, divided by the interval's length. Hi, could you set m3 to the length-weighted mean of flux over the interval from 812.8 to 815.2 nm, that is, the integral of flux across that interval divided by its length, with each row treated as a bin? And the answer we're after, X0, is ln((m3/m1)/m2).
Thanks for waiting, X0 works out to -2.70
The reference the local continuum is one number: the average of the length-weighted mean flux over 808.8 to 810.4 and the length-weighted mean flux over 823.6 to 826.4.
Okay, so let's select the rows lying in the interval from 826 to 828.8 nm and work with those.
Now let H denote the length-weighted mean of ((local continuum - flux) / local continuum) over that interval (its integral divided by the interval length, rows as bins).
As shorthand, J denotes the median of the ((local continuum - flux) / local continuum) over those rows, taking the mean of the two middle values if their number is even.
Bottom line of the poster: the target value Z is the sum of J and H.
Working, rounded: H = -0.038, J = -0.044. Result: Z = -0.08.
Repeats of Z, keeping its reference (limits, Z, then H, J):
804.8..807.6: -0.10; -0.053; -0.051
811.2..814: -0.09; -0.053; -0.033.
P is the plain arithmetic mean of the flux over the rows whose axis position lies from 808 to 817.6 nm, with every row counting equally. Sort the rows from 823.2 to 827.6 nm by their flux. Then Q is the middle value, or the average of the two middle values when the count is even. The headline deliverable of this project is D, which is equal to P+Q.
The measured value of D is 33.9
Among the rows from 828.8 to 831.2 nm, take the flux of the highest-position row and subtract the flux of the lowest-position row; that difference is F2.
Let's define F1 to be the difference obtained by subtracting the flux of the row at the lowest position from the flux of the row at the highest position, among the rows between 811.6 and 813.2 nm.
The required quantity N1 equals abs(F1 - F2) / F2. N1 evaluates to 8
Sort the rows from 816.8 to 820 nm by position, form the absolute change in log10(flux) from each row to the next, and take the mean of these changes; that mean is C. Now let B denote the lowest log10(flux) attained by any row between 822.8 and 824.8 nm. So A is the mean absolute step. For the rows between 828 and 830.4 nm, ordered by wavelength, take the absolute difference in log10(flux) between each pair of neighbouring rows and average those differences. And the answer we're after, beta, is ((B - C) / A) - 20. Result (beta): 95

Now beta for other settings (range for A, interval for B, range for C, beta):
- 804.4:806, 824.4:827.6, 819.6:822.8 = 18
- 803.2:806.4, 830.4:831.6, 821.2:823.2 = 26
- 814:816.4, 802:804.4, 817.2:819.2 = 127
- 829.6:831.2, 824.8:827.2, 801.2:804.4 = 32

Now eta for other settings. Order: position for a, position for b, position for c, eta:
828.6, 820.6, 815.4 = 0.93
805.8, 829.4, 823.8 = 1.02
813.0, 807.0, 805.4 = 0.99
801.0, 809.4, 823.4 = 1.03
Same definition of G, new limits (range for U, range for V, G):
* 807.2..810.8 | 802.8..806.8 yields 3.0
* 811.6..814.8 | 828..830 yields 0.5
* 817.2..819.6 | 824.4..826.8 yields 2.0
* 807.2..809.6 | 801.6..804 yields 2.0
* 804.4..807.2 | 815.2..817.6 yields 1.0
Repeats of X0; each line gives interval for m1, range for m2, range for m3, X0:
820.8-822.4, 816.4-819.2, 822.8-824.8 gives -2.77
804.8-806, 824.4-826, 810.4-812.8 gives -2.89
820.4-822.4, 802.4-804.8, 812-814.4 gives -2.66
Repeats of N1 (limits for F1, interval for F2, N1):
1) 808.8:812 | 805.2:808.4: -48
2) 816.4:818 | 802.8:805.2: 1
